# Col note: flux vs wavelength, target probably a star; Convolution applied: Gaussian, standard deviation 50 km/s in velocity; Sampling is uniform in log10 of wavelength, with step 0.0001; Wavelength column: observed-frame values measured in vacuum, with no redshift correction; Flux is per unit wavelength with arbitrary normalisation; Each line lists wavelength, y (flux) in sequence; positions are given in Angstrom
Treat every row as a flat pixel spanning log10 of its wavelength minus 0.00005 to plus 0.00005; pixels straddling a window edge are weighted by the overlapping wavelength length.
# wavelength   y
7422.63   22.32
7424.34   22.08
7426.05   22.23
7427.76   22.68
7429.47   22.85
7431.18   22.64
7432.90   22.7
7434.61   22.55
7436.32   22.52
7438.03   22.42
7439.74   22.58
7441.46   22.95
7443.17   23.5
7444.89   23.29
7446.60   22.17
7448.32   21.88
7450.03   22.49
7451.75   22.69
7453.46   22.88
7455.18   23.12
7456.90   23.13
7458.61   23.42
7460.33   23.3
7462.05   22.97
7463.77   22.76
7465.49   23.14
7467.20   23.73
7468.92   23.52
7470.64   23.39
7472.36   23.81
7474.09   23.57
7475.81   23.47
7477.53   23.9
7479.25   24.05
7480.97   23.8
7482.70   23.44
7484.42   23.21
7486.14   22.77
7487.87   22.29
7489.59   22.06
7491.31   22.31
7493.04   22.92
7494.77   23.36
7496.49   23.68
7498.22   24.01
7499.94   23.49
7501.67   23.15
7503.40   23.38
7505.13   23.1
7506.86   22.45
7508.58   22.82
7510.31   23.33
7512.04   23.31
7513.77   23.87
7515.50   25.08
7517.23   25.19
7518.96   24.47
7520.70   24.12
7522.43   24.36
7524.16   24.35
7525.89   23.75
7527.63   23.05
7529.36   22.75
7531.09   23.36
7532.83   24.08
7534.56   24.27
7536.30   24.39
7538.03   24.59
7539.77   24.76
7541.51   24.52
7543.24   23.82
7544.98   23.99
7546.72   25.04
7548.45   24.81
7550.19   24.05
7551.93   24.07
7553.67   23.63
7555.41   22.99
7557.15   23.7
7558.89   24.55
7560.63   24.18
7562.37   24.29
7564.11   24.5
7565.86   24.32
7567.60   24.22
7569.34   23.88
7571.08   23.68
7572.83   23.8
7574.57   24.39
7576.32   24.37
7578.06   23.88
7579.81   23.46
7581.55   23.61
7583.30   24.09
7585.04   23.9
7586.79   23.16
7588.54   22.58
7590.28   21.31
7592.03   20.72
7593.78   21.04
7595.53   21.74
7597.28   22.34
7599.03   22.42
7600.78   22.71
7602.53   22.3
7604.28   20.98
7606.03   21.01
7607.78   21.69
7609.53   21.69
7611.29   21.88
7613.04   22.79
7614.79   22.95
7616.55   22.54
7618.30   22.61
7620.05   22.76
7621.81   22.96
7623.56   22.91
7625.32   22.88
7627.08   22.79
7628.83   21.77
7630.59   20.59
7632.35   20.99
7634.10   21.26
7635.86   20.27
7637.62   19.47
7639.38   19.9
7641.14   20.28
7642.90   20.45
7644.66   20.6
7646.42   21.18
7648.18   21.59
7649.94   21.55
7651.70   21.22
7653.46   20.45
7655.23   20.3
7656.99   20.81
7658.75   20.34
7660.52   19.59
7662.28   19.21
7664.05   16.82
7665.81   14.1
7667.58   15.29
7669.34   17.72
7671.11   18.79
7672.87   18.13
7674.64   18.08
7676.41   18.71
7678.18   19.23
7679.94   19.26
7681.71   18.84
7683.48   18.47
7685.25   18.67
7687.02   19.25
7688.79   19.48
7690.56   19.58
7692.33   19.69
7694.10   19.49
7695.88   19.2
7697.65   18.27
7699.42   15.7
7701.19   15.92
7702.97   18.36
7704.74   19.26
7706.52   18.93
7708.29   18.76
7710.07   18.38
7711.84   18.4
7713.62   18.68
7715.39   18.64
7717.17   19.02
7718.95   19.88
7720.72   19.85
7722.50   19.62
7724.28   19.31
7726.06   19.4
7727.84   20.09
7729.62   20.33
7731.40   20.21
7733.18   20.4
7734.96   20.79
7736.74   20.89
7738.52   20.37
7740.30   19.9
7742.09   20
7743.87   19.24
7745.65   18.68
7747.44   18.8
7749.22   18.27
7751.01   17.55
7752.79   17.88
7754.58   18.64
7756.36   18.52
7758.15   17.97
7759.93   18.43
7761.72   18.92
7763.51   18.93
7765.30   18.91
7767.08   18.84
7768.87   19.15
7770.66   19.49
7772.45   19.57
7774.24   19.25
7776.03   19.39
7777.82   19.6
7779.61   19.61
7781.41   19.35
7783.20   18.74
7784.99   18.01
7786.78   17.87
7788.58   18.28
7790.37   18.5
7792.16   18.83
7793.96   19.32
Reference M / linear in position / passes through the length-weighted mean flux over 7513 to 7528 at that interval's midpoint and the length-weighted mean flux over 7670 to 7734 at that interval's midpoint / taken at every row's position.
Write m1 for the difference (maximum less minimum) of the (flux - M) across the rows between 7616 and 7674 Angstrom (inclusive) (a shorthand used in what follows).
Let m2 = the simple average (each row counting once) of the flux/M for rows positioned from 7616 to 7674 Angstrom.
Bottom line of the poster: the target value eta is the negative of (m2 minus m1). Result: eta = 6.6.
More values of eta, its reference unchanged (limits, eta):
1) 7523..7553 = 1.8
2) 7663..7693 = 5.4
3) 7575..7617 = 2.2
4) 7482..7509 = 1.3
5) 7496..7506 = -0.2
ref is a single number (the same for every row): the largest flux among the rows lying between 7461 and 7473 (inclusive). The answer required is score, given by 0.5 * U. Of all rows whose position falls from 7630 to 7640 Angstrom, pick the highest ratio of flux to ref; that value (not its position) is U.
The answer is 0.446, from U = 0.89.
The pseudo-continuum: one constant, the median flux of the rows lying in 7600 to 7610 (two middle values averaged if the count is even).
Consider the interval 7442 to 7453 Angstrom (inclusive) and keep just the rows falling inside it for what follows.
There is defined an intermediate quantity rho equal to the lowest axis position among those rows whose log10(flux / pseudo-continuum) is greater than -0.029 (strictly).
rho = 7443.17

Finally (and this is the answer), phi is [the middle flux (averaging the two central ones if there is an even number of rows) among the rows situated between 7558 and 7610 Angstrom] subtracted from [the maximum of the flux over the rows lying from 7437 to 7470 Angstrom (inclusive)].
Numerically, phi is 0.2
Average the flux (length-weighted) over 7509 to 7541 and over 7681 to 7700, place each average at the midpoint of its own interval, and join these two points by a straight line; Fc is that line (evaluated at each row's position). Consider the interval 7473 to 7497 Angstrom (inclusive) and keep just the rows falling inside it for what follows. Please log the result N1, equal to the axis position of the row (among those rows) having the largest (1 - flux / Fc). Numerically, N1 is 7489.59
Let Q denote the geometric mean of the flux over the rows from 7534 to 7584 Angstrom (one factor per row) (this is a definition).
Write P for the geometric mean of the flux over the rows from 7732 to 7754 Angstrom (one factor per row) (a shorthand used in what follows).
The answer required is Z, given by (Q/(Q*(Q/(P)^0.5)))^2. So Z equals 0.033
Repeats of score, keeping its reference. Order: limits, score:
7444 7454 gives 0.489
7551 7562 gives 0.516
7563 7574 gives 0.514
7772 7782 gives 0.412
